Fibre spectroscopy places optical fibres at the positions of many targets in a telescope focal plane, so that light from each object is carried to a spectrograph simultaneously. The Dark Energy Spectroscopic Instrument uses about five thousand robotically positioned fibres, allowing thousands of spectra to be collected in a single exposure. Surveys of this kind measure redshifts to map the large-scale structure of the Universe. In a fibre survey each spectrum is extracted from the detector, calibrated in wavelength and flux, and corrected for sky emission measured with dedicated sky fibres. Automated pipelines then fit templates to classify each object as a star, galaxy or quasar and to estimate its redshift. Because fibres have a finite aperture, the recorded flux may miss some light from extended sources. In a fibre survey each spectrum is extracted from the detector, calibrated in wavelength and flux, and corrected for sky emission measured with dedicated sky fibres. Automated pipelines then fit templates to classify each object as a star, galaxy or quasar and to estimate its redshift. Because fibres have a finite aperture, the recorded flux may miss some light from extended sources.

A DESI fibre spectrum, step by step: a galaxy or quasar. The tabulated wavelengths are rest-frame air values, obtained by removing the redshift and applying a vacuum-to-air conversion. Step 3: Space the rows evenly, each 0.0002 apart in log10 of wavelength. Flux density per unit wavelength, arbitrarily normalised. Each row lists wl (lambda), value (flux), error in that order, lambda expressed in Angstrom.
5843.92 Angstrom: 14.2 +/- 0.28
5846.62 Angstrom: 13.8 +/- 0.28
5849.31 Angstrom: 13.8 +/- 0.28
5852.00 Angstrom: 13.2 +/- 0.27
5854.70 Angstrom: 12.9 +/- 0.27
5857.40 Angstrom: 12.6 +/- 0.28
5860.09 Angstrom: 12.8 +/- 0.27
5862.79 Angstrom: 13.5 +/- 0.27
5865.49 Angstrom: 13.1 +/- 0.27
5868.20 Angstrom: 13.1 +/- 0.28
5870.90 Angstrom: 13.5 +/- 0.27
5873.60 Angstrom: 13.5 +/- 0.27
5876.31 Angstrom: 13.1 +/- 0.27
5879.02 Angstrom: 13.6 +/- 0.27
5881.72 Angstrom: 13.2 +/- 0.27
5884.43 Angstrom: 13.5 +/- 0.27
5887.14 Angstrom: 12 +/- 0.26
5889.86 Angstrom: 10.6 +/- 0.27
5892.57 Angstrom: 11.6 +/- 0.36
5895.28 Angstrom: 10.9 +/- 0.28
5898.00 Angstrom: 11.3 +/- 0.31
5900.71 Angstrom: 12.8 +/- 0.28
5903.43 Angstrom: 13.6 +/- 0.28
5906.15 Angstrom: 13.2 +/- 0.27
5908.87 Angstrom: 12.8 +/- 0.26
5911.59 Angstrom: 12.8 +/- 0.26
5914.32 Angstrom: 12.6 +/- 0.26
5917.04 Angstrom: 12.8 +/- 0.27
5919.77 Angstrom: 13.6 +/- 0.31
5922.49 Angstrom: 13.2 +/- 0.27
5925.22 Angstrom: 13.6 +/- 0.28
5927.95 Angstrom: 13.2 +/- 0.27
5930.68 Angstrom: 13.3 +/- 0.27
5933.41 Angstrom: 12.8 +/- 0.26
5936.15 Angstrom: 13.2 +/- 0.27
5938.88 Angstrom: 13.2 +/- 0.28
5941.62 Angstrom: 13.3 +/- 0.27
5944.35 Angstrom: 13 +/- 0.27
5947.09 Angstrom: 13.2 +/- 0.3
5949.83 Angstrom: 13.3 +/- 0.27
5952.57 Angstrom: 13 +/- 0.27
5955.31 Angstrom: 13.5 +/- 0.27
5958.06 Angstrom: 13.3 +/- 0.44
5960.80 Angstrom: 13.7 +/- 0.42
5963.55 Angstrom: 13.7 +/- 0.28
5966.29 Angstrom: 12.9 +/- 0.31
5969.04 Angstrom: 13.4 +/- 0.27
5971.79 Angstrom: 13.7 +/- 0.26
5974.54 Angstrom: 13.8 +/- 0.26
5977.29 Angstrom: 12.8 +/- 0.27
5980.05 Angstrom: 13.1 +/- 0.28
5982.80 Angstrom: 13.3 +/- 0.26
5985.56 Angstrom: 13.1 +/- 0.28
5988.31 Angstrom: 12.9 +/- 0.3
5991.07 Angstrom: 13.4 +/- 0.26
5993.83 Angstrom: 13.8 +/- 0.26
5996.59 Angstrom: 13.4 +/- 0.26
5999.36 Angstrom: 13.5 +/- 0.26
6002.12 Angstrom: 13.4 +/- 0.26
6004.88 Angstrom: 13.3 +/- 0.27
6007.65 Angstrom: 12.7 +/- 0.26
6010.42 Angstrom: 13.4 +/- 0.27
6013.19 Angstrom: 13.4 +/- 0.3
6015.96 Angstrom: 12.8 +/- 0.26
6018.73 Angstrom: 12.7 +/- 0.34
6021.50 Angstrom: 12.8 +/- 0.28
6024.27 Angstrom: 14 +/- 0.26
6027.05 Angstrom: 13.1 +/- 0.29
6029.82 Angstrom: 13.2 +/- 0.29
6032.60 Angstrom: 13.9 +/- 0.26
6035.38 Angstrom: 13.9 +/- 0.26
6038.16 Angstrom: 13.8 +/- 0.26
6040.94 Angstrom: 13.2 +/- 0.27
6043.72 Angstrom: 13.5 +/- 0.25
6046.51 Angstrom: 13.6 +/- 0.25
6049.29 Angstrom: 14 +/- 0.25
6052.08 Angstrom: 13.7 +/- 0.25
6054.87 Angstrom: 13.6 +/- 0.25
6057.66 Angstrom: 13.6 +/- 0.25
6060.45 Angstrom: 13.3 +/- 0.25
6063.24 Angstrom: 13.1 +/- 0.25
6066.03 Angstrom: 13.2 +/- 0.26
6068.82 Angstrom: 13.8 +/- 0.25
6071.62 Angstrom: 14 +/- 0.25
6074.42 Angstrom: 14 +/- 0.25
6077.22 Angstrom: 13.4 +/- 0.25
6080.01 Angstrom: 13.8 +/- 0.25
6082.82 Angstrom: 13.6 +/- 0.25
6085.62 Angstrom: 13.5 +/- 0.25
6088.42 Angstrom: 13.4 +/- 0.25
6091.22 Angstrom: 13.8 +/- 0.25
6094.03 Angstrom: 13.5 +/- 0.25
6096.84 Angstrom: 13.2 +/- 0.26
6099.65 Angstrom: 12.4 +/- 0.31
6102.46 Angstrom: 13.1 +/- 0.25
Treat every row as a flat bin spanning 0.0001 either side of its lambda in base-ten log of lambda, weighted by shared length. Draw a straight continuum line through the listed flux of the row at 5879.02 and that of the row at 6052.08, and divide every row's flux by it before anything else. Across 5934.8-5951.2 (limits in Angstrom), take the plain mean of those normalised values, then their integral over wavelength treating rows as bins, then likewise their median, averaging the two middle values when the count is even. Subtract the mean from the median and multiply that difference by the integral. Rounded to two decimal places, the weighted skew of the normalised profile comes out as 0.00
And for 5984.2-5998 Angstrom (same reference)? 0.08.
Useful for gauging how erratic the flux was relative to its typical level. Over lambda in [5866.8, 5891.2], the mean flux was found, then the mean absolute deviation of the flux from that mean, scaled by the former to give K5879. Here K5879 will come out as 0.055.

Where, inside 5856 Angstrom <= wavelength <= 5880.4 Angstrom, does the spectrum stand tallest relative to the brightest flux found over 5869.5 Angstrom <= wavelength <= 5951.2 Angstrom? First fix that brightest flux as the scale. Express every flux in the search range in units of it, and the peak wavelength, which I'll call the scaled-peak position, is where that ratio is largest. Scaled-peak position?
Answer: 5879.02 Angstrom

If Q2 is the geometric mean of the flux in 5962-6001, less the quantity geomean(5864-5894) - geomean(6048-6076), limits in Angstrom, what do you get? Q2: 14.2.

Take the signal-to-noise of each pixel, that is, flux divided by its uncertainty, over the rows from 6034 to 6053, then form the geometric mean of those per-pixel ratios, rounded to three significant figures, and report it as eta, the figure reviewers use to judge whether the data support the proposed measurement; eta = 53.5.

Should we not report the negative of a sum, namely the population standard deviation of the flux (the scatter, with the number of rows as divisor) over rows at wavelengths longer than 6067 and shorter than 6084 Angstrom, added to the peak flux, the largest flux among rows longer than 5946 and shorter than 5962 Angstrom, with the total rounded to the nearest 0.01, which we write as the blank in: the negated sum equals -13.91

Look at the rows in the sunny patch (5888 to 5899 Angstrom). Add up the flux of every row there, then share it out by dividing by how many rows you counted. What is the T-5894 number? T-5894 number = 11.1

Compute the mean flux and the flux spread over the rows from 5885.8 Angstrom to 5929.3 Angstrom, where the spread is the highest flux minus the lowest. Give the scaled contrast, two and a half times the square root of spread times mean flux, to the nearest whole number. 15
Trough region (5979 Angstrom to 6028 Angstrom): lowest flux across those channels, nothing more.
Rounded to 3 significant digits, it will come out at 12.7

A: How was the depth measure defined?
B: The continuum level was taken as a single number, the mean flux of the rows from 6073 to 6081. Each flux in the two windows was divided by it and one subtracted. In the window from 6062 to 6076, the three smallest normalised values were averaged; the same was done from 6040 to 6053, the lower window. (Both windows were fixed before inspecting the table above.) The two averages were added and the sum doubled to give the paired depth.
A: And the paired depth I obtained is -0.10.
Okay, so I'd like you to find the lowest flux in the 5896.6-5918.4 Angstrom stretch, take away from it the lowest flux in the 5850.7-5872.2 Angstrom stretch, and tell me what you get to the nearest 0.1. -1.3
